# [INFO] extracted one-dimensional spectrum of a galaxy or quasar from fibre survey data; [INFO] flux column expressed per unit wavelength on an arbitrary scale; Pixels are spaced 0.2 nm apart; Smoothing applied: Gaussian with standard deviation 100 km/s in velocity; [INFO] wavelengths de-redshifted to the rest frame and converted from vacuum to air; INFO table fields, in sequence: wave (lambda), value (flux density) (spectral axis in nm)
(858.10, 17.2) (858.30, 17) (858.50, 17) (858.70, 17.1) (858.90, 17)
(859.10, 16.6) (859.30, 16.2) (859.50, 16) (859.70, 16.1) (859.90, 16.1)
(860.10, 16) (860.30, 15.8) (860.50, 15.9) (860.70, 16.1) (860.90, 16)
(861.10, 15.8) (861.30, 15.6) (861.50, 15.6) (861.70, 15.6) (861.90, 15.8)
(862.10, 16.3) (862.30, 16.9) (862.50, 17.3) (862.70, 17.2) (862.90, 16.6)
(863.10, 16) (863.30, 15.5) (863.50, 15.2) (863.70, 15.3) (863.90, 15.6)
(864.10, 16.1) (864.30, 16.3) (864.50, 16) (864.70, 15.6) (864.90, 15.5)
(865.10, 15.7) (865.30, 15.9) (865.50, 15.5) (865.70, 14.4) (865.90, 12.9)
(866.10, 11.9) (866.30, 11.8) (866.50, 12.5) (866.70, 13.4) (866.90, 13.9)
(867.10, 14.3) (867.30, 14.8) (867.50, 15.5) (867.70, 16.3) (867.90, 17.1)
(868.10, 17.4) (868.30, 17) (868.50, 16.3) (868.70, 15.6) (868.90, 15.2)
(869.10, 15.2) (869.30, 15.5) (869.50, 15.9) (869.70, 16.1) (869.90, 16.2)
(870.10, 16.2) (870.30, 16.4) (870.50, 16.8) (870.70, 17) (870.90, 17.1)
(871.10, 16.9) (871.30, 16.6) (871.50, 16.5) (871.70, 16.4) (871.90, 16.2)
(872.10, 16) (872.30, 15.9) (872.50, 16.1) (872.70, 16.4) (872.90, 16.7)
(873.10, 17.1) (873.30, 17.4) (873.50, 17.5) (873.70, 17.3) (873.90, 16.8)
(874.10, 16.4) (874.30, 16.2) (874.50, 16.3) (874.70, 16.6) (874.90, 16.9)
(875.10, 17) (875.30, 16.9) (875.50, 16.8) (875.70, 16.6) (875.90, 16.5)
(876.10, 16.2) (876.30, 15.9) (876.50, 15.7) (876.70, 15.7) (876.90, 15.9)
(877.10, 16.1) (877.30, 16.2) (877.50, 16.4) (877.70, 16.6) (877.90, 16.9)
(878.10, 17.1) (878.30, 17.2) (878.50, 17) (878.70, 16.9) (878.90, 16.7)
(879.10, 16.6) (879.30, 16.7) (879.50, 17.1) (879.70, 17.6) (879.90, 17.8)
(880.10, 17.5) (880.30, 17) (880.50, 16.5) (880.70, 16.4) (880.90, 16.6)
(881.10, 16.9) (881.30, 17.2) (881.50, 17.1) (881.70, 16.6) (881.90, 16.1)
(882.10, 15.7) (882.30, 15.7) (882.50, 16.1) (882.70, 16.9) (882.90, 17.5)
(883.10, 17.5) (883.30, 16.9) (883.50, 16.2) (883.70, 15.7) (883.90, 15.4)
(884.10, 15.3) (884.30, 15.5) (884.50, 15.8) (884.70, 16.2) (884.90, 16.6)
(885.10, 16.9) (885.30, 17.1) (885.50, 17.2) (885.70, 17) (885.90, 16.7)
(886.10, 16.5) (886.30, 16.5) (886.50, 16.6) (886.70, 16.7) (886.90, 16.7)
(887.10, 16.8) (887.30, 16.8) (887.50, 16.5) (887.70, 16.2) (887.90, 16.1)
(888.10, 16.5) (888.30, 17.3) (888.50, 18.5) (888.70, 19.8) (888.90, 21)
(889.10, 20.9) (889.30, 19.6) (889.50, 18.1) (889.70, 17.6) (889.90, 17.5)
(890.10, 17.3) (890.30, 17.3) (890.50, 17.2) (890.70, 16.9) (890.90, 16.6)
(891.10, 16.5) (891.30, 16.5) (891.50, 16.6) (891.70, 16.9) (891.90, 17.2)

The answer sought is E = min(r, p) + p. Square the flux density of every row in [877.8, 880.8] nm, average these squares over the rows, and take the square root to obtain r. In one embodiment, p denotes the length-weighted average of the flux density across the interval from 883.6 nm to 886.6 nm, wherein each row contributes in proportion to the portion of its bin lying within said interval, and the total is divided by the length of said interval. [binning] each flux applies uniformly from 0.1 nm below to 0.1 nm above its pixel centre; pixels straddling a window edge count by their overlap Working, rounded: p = 16.3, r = 17.0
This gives 32.7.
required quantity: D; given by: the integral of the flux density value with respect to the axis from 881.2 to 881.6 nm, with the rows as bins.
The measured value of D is 6.86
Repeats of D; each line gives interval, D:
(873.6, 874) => 6.82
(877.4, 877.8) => 6.60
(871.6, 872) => 6.52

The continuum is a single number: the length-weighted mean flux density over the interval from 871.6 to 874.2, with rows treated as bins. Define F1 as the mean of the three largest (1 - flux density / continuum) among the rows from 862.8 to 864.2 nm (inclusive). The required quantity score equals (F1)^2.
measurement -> 0.006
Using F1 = 0.08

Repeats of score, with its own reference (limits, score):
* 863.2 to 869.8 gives 0.075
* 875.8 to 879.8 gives 0.003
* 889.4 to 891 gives 0.000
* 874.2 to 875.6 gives 0.000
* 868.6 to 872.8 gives 0.006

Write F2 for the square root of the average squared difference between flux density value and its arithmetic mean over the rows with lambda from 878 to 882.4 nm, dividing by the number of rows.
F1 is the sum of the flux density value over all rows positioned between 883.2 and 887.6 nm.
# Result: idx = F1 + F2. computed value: 362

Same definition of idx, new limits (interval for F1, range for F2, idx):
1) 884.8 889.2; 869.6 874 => 381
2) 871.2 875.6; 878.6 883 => 367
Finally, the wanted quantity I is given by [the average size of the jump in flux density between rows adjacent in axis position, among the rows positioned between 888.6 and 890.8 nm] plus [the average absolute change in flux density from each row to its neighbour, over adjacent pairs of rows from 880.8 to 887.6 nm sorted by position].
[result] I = 0.81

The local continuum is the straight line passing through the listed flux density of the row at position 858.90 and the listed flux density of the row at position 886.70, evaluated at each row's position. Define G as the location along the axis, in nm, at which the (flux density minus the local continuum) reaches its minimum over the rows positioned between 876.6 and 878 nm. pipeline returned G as 876.70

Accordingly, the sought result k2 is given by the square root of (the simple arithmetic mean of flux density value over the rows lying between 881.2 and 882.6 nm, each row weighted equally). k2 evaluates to 4.04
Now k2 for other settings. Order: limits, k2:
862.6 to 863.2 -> 4.07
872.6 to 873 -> 4.07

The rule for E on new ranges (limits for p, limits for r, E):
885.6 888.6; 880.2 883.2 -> 33.4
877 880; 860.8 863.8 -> 32.9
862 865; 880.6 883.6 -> 32.2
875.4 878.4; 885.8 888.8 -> 32.8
